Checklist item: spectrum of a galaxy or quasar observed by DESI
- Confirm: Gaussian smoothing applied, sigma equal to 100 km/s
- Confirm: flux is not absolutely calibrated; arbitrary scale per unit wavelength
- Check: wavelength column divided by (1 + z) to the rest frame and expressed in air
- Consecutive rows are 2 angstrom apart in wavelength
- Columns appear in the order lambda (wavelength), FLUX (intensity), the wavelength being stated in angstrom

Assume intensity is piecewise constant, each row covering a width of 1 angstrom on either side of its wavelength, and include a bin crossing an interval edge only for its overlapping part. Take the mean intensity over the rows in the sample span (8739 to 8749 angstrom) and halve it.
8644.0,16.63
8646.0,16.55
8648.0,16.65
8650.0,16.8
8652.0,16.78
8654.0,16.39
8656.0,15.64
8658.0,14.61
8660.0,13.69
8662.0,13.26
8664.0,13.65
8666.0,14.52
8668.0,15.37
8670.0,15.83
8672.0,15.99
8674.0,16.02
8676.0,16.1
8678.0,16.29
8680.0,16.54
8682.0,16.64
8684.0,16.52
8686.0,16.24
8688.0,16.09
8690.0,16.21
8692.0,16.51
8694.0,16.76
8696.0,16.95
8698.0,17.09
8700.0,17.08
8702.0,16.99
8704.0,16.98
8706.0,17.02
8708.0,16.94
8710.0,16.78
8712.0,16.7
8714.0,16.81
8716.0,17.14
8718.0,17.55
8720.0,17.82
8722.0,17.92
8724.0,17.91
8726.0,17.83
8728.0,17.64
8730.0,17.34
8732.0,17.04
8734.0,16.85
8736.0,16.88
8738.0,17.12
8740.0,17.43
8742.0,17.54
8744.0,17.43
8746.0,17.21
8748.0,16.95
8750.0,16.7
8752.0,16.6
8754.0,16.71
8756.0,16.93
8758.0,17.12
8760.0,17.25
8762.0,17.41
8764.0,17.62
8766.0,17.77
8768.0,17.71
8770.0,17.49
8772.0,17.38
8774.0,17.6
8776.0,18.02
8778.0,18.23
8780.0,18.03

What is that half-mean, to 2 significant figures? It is 8.7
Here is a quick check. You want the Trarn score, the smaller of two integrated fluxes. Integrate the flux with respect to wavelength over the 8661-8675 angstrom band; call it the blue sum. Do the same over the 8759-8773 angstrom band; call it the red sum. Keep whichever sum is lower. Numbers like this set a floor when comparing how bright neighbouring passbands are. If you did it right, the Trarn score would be 209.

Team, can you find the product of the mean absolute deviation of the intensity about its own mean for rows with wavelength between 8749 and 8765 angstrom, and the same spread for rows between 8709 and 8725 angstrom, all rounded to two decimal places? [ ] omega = 0.14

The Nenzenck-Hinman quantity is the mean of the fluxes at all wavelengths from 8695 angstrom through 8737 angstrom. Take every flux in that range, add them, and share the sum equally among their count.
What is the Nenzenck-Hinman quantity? 17.2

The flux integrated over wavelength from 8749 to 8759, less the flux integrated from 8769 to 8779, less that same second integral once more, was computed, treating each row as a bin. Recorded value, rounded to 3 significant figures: -187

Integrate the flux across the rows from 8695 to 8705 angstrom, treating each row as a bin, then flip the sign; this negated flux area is -170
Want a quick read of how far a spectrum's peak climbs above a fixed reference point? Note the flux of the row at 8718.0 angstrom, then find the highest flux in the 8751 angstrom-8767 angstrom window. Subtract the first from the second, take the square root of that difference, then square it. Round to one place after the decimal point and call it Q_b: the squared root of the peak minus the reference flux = 0.2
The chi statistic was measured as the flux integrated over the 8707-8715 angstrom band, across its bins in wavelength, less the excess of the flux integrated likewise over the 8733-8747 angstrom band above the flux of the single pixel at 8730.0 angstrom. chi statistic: -89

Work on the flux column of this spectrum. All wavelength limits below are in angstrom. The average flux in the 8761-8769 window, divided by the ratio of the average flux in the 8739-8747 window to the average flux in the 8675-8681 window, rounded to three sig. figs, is 16.5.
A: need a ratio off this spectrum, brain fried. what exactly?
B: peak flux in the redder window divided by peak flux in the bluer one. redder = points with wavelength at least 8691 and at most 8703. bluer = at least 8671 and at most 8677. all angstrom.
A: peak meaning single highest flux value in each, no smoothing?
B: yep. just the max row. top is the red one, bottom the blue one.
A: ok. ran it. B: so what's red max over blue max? 1.06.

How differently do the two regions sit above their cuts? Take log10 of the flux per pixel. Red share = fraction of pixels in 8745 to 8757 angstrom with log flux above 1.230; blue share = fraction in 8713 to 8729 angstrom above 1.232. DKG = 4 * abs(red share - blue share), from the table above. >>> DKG 2.8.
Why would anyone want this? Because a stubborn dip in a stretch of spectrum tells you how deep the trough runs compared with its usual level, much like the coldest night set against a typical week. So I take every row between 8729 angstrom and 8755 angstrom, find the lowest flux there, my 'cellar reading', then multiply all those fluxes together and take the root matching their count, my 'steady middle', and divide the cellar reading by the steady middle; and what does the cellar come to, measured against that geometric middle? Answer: 0.973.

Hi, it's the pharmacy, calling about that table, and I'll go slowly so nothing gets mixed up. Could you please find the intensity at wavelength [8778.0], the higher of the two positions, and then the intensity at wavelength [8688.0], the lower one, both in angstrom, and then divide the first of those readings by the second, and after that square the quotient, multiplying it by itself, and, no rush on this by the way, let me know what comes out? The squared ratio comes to 1.28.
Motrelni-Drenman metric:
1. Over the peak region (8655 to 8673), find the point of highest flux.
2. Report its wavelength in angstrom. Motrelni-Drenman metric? 8672.0 angstrom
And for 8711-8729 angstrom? 8722.0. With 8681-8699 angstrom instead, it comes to 8698.0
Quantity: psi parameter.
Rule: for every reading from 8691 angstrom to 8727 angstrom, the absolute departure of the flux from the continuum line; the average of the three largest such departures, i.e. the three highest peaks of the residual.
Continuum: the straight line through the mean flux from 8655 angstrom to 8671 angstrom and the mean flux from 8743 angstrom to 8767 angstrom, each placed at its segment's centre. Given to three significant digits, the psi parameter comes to 1.66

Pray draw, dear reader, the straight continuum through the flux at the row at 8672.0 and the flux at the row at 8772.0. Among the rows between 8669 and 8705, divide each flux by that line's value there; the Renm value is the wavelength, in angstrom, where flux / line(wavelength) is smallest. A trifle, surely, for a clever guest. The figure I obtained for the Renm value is 8670.0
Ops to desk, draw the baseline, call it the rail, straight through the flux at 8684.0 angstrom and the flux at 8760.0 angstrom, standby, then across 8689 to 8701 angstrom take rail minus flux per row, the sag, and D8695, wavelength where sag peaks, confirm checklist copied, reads 8690.0 angstrom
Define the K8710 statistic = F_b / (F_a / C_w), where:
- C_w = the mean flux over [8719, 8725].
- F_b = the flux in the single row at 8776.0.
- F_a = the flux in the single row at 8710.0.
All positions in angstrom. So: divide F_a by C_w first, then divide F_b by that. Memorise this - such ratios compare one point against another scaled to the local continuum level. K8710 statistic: 19.2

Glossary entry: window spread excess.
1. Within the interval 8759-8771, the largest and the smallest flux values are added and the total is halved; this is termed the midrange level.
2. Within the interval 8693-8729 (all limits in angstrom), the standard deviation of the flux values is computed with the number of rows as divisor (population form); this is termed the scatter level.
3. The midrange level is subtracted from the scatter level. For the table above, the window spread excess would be -17.1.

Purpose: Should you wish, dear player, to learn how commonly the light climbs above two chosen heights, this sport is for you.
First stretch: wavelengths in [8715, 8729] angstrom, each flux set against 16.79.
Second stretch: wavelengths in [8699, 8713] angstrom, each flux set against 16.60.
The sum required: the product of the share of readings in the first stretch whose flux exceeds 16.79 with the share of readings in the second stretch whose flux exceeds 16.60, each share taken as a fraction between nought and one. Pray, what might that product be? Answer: 1.0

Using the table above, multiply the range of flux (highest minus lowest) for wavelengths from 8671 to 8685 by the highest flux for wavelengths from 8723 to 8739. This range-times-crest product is 12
